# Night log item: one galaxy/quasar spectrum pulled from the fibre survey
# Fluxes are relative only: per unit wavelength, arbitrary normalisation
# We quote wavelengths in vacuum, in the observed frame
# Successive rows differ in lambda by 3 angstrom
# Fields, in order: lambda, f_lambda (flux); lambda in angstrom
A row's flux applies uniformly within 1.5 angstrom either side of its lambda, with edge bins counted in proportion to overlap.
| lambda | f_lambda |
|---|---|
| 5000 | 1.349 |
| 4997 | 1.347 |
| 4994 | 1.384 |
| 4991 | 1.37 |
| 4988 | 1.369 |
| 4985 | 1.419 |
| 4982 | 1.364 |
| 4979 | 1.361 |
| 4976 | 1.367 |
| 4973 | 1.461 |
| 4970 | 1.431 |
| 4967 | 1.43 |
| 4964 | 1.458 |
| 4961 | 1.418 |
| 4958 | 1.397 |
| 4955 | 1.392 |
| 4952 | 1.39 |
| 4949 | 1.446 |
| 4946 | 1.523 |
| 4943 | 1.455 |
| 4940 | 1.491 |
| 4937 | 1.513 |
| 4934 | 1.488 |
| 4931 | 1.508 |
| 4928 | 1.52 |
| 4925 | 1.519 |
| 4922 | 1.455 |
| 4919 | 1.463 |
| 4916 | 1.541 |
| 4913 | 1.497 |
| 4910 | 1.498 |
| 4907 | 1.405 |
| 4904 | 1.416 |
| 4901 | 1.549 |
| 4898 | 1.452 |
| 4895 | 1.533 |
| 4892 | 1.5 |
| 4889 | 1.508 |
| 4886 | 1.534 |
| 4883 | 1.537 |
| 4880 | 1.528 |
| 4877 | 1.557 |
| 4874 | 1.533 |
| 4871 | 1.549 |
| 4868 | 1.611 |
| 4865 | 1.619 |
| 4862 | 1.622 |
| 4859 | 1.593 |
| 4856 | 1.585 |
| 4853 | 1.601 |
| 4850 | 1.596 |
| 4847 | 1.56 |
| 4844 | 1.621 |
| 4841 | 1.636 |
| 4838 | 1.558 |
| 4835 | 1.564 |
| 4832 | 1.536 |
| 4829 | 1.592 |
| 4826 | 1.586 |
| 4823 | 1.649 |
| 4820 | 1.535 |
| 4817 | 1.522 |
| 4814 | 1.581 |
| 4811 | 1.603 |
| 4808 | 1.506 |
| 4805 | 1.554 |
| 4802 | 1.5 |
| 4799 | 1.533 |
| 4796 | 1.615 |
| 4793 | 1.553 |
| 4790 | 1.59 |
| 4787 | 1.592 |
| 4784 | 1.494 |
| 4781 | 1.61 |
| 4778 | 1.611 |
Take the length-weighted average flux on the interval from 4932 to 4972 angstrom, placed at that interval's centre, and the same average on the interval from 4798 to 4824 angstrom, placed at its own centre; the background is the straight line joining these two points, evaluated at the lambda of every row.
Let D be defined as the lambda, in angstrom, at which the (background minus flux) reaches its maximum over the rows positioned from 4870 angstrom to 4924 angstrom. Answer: 4907 angstrom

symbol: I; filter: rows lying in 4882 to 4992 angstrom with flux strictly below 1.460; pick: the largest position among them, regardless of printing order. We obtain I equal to 4991 angstrom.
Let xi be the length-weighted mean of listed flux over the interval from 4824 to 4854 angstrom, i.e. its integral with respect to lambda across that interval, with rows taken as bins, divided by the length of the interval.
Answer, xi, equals 1.586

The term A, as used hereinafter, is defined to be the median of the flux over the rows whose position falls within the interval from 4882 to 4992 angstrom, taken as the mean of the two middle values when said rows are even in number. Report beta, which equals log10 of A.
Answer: 0.164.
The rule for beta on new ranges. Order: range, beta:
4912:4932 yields 0.178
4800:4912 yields 0.191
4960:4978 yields 0.155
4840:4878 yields 0.203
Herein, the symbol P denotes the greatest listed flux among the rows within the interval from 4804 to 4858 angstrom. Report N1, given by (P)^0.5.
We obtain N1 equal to 1.28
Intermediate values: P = 1.649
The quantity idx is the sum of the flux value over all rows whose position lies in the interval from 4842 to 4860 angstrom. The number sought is 10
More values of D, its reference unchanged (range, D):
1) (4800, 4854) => 4802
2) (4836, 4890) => 4889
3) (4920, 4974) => 4952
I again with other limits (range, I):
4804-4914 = 4907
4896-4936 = 4922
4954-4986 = 4985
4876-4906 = 4904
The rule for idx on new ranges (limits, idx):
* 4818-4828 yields 5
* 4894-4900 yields 3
